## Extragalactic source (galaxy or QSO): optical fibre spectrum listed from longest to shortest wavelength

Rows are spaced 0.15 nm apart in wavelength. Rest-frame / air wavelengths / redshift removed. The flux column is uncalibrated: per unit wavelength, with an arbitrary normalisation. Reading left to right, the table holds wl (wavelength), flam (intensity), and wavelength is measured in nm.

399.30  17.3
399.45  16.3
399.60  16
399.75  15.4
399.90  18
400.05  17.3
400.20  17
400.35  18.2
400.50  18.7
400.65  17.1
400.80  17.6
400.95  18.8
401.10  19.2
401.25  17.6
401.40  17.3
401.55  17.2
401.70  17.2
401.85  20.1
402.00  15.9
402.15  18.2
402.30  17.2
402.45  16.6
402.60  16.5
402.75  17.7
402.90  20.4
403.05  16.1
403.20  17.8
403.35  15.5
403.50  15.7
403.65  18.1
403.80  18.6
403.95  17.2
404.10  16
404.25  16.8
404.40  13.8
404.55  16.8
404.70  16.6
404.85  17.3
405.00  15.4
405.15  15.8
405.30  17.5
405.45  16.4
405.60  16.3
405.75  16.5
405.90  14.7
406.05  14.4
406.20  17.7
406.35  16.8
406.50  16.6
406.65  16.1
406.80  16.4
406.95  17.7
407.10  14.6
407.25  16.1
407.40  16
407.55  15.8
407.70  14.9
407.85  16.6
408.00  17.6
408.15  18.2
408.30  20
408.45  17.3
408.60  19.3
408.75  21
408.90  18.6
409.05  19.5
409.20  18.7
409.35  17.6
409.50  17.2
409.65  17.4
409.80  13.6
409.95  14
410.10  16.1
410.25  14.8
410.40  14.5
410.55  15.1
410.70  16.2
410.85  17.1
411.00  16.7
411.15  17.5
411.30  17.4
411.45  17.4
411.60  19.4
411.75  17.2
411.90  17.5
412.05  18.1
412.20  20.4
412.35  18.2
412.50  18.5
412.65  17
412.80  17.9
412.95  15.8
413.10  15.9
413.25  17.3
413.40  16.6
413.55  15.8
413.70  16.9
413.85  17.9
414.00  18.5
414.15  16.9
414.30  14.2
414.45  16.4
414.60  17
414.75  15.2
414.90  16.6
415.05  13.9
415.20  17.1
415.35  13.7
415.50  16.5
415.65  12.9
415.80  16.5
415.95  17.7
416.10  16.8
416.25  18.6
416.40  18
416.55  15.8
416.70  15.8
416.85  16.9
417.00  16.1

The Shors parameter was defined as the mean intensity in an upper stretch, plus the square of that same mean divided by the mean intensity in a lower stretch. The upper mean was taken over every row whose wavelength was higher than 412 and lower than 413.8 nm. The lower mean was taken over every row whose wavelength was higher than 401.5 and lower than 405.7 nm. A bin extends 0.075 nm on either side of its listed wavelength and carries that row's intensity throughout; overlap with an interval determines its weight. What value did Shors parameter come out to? 35.2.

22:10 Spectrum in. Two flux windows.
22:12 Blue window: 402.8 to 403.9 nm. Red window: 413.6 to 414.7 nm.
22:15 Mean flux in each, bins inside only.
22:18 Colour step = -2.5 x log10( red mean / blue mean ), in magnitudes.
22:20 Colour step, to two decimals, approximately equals 0.04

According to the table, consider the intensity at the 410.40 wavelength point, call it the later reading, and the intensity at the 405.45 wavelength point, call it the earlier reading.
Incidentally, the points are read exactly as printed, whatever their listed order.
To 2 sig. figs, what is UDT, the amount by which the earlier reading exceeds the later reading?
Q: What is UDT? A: 1.9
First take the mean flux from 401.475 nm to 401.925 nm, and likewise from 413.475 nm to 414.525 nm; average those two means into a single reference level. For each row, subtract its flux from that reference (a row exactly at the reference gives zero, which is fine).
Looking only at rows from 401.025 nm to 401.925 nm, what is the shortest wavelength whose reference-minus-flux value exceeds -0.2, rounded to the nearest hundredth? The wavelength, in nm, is 401.25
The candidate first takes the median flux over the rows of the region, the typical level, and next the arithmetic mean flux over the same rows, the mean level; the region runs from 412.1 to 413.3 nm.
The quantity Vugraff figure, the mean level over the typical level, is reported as 1.00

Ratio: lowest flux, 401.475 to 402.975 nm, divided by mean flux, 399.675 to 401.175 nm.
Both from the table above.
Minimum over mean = 0.90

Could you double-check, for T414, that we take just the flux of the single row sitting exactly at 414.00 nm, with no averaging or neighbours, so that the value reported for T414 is 18.5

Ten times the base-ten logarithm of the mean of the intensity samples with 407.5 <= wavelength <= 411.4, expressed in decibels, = 12.31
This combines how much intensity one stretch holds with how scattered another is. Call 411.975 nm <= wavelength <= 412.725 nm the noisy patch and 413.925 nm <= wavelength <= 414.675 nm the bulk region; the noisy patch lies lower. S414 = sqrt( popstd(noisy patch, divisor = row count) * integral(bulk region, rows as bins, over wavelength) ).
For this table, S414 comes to 3.71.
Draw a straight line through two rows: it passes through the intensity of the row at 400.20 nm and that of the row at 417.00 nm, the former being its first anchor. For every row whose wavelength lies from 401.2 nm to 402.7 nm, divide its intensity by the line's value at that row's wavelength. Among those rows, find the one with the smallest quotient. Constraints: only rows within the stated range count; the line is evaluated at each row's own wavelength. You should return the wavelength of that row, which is 402.00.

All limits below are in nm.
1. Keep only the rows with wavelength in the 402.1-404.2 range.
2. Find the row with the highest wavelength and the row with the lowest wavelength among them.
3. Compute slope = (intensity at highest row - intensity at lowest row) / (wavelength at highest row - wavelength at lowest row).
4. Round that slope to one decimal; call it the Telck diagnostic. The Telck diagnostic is -1.1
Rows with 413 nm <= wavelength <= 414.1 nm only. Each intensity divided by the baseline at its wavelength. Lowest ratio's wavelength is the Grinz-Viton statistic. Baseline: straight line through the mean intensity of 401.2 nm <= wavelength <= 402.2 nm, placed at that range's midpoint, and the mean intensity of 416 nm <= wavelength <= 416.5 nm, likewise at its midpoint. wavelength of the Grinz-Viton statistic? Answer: 413.55 nm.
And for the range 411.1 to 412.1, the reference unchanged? 411.75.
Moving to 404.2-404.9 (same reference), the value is 404.40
